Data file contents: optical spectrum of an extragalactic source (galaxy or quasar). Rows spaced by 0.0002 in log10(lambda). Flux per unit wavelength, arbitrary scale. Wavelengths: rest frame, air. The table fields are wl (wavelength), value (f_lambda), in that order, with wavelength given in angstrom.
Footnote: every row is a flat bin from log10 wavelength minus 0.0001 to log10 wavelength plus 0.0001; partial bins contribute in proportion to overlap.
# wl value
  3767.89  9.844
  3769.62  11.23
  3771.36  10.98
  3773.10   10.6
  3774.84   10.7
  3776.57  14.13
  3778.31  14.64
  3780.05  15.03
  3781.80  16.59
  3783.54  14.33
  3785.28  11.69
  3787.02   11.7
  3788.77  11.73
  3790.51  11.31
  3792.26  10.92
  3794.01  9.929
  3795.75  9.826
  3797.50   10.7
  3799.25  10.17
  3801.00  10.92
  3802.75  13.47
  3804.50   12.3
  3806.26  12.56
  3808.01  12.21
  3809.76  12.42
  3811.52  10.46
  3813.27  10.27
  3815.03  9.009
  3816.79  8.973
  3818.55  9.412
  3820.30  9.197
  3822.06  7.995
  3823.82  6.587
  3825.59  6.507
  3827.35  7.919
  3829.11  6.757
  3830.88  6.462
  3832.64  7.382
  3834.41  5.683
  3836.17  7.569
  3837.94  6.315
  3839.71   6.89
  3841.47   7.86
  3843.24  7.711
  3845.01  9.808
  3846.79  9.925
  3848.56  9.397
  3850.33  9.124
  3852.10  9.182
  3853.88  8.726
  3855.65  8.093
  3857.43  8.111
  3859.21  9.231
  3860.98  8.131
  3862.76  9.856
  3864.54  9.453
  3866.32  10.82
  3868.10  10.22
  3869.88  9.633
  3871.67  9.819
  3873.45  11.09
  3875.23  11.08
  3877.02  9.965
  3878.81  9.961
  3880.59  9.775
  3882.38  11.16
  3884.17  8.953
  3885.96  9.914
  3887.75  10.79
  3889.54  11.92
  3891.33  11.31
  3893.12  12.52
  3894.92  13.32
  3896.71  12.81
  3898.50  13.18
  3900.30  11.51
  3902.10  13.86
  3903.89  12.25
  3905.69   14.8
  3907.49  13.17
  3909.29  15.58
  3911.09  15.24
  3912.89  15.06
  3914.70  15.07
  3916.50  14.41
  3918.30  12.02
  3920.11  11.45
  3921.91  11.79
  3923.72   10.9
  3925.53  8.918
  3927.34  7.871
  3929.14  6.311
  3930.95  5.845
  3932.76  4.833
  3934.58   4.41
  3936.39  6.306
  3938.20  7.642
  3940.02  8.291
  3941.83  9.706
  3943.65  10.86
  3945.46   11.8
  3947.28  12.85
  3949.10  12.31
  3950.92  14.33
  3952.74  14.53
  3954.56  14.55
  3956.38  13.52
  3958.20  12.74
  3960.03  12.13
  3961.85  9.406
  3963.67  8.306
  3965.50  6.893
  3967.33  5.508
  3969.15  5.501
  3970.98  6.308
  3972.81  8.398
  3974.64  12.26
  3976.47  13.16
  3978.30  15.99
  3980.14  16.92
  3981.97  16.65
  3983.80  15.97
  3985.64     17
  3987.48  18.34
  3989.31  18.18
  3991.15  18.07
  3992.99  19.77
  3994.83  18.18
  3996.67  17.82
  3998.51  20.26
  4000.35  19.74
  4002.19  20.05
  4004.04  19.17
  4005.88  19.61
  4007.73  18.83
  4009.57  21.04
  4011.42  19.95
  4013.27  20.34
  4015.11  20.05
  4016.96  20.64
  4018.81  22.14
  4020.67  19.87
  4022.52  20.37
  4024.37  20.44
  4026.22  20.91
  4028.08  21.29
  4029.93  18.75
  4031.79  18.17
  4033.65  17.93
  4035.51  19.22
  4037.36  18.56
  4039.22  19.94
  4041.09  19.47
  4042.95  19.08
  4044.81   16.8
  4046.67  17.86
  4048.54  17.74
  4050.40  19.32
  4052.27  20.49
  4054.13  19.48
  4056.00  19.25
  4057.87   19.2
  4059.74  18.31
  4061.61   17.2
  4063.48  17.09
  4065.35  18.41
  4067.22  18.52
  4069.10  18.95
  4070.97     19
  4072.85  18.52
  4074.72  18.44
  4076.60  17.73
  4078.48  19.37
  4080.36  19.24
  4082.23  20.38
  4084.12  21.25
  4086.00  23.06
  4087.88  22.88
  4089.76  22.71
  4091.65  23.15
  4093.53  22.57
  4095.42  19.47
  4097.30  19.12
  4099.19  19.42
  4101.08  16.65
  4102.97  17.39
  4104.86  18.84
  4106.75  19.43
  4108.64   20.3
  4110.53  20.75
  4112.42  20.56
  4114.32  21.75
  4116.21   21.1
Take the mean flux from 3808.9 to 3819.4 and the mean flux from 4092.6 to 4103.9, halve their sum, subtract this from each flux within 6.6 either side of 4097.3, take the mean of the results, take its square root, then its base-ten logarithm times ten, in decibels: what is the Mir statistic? 3.5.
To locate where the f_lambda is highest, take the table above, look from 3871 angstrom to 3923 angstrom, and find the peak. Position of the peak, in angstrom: 3909.29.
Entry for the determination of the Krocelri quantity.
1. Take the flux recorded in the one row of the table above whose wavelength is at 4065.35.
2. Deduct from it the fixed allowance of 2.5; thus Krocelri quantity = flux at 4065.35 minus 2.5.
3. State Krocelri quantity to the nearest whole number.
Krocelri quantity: 16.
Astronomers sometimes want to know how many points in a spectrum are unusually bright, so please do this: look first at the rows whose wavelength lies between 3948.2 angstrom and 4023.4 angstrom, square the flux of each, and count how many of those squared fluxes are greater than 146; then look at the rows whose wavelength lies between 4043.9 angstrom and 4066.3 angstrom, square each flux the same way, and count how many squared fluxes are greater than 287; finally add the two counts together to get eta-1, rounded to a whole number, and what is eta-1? 45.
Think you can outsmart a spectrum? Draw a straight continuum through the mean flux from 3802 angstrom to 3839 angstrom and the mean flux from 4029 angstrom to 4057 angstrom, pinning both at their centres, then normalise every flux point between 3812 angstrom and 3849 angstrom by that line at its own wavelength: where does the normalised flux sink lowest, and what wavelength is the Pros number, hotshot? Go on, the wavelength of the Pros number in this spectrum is 3834.41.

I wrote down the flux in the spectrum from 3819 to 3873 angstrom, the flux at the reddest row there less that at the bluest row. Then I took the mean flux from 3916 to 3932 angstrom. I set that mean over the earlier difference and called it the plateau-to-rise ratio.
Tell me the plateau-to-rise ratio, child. 16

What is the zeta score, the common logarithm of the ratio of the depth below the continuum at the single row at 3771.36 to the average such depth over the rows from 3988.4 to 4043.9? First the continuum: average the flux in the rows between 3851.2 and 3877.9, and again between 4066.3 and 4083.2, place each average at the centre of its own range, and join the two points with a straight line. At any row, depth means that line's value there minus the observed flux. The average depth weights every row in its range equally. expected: 0.23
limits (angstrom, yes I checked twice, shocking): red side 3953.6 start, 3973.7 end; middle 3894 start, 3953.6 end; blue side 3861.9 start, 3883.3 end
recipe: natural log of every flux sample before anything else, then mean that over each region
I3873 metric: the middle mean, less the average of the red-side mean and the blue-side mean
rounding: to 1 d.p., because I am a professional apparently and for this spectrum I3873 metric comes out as 0.1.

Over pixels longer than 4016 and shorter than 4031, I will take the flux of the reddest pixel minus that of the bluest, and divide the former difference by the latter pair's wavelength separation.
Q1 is -0.15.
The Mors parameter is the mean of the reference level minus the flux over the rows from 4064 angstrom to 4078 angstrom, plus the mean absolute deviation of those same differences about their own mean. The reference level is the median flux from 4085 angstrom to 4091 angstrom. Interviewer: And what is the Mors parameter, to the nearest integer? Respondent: 5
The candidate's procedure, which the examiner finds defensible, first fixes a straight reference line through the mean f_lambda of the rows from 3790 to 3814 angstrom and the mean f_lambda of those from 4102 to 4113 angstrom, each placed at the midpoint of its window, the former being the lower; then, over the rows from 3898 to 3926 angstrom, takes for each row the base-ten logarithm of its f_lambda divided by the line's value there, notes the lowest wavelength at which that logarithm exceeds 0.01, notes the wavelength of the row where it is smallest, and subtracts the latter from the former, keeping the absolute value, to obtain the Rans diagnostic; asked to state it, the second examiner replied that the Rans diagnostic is 19.8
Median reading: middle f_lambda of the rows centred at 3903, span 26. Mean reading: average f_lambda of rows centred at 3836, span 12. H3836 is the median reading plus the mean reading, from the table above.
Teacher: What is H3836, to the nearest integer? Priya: 20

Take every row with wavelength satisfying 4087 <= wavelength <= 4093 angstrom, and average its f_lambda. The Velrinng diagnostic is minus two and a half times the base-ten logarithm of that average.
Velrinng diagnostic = -3.40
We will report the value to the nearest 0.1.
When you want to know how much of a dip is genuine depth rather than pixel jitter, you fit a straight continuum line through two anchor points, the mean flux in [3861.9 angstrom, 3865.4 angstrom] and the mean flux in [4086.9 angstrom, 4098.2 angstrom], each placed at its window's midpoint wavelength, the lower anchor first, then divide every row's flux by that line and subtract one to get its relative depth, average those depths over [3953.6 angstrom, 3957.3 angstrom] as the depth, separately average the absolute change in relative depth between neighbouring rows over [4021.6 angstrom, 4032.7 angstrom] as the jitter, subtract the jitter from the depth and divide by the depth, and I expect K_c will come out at 2.5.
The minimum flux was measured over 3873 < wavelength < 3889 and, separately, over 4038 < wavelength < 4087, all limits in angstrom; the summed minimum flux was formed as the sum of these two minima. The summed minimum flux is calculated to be 26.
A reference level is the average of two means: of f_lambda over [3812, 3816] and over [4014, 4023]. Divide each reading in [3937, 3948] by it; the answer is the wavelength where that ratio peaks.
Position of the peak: 3947.28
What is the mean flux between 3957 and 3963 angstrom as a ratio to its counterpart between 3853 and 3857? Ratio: 1.4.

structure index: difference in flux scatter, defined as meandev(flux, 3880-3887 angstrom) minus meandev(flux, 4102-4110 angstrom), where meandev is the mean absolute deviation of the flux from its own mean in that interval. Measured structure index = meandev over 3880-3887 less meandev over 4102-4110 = -0.27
